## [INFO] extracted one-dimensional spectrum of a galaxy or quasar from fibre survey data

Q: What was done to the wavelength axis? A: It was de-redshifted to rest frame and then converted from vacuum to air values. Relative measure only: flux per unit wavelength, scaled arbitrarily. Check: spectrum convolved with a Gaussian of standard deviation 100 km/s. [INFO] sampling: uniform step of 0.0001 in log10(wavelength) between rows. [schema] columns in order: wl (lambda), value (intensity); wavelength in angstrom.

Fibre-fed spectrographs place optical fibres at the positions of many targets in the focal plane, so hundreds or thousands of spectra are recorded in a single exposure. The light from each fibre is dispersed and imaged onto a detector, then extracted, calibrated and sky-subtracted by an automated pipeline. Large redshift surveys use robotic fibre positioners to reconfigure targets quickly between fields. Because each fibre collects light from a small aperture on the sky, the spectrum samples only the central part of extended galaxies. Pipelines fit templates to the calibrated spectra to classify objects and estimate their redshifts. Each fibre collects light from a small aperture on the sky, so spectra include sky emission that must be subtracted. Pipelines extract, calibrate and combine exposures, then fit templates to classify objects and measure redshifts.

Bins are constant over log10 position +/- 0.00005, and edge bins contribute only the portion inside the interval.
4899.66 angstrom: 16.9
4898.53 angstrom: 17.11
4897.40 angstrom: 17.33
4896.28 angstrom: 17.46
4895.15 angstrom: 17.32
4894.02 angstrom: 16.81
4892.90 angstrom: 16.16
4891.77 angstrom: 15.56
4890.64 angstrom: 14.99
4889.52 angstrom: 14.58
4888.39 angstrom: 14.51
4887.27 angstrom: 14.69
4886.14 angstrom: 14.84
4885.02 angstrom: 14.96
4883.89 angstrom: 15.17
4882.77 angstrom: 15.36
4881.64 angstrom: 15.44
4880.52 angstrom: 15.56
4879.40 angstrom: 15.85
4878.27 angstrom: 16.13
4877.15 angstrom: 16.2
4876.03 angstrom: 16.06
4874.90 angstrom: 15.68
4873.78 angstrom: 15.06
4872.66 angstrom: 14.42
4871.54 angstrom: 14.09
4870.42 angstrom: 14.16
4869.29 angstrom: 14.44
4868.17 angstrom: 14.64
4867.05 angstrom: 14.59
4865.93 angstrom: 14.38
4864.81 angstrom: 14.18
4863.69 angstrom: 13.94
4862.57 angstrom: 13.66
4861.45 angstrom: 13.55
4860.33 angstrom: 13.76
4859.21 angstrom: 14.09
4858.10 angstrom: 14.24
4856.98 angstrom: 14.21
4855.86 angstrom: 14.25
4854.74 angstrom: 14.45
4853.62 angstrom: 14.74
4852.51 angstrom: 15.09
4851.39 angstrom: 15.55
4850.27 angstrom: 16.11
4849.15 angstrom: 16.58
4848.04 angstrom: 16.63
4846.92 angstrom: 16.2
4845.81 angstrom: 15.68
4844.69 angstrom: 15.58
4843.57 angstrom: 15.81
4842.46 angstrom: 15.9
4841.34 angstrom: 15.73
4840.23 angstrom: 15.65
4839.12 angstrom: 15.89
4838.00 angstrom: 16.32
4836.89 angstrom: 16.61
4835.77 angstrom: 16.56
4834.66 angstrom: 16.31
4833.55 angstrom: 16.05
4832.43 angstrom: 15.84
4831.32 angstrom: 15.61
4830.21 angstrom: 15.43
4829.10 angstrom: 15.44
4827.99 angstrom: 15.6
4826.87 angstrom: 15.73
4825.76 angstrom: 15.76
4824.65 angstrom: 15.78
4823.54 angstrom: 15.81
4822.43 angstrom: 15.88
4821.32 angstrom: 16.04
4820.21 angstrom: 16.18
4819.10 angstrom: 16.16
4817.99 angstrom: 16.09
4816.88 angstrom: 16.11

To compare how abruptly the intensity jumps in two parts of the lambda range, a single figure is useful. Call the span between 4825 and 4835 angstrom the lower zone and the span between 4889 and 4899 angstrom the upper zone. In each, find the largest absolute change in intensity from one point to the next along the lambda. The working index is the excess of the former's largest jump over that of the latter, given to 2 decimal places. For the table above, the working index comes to -0.39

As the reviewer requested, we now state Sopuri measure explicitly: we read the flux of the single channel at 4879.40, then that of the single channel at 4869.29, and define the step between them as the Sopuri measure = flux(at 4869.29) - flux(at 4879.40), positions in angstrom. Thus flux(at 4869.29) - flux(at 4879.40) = -1.41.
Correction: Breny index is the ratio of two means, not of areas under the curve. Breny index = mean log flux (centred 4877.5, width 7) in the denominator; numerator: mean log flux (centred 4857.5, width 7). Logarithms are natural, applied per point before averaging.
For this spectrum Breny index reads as 0.96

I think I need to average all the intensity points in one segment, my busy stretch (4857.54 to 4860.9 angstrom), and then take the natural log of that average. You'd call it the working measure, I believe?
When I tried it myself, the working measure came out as 2.64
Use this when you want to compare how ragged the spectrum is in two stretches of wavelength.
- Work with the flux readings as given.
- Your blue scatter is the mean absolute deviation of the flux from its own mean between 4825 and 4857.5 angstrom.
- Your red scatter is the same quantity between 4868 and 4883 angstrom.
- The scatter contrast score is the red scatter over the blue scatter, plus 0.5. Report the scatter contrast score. 1.9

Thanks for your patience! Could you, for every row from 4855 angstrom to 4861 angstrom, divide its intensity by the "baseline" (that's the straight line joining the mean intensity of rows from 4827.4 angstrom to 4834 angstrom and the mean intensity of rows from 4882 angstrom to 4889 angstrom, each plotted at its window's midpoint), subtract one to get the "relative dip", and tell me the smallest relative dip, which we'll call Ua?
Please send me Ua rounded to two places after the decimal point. -0.10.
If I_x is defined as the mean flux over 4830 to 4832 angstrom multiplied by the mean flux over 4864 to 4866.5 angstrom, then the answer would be 222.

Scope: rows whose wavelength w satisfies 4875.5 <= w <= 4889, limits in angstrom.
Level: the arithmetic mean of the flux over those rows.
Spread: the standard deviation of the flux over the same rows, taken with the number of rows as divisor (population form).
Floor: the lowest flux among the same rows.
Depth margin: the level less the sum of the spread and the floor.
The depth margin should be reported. 0.33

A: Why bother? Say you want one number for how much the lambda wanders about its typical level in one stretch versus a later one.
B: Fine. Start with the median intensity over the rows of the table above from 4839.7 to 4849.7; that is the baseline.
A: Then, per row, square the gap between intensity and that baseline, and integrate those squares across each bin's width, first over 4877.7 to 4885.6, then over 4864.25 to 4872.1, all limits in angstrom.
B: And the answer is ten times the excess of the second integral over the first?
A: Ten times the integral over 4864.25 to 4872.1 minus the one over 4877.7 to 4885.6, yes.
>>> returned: 151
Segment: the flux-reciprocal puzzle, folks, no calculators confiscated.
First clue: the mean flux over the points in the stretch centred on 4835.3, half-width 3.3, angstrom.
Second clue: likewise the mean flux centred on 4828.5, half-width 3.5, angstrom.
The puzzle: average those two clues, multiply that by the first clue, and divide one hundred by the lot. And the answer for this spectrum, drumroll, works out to 0.39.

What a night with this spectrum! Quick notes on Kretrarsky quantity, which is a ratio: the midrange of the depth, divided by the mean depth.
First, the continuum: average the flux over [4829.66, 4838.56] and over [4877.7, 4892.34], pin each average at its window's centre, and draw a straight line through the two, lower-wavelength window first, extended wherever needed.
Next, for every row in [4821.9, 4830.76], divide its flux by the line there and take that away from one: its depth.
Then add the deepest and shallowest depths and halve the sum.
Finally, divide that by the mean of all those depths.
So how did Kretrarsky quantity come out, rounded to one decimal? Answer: 1.1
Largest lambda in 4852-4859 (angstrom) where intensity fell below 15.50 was 4858.10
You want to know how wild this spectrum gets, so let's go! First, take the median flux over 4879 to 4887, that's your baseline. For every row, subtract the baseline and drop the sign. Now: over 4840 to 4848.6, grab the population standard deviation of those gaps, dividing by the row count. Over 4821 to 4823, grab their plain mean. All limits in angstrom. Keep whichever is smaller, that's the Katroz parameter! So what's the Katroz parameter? 0.33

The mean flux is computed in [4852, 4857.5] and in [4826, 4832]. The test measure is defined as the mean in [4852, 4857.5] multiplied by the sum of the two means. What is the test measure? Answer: 438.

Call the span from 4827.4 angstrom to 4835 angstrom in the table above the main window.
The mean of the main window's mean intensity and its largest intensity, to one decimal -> 16.0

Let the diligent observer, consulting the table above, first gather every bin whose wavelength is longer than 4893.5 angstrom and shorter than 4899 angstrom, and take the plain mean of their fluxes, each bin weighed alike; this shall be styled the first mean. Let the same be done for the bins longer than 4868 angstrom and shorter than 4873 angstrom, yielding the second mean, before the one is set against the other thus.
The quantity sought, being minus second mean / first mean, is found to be -0.83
